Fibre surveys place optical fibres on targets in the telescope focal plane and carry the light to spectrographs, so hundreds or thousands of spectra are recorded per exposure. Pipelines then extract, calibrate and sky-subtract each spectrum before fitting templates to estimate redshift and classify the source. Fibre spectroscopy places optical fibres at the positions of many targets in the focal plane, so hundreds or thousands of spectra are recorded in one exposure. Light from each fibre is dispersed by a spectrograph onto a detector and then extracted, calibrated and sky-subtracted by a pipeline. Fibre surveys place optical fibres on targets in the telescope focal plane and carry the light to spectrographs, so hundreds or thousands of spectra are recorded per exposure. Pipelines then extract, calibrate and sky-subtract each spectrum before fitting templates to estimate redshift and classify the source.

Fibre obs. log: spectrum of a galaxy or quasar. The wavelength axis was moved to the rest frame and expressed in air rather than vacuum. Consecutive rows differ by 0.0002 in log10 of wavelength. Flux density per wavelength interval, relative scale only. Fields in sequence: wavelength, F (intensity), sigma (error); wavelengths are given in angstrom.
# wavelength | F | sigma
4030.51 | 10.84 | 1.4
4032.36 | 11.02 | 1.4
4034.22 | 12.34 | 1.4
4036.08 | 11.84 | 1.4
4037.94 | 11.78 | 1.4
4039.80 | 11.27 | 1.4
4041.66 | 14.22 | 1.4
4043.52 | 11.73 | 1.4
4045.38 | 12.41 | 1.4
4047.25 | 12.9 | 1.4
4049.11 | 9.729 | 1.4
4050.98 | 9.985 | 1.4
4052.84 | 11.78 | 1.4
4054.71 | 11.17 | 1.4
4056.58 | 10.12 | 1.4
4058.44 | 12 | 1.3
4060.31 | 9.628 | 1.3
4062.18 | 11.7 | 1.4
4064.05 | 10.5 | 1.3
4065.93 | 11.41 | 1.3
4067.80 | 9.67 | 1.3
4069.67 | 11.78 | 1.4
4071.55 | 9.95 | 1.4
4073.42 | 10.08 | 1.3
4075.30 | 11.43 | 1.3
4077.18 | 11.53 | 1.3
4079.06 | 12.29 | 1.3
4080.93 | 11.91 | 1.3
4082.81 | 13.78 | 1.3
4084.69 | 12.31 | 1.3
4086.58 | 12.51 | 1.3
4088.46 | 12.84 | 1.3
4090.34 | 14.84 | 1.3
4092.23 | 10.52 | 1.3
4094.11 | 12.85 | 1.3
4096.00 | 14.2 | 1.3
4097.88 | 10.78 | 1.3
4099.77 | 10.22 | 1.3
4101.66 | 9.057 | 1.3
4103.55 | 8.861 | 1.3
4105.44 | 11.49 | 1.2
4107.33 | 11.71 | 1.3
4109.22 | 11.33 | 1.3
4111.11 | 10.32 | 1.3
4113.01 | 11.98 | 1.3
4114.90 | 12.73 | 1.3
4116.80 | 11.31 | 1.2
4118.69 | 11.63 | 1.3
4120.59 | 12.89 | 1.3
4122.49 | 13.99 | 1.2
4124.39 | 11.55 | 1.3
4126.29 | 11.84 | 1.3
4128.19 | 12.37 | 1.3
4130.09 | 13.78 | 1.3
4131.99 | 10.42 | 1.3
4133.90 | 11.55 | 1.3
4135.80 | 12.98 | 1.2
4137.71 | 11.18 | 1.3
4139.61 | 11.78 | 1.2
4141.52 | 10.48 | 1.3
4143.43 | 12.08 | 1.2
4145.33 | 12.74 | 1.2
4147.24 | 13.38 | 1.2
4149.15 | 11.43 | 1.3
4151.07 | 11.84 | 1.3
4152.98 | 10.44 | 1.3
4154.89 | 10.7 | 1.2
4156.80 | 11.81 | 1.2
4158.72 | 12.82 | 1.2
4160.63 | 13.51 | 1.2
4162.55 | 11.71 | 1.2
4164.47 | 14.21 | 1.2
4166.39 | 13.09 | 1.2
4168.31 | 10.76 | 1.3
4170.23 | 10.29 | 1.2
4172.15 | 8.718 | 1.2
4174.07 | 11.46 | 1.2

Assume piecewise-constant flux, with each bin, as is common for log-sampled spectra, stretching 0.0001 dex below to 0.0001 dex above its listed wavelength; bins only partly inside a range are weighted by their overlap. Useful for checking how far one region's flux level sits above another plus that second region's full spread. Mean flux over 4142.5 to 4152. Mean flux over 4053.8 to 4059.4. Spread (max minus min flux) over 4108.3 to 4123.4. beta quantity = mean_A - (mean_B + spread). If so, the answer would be -2.5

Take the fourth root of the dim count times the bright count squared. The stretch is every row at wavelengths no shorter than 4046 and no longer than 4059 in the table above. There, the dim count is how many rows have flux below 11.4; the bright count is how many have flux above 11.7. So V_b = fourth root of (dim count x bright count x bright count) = 2.45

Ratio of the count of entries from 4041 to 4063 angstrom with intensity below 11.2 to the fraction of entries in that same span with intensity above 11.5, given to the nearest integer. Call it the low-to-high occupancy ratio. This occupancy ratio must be 9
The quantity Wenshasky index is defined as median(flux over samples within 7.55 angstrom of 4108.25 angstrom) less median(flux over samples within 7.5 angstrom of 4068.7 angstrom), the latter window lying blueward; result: 0.5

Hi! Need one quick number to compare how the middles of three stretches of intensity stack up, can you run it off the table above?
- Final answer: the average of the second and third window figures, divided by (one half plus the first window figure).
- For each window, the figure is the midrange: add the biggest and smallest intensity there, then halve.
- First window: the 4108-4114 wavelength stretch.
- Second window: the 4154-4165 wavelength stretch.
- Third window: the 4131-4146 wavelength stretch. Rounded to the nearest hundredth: 1.04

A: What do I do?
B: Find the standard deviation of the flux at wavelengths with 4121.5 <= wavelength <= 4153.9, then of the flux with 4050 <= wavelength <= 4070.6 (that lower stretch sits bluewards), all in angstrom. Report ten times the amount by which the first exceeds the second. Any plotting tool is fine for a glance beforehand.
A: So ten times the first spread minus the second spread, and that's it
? 2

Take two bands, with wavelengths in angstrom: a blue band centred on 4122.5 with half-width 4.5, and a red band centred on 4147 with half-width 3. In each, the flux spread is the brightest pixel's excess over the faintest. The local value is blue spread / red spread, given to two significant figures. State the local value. 1.3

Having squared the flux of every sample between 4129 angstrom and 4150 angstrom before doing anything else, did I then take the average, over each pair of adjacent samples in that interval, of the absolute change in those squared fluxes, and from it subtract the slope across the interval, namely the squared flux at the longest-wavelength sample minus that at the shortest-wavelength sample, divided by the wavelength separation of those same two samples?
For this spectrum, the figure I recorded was 38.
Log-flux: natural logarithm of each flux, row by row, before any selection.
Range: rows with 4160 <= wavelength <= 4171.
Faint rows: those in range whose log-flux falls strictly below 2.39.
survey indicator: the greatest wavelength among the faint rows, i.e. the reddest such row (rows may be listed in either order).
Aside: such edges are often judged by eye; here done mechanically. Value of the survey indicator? 4170.23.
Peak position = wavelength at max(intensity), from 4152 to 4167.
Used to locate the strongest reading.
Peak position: 4164.47 angstrom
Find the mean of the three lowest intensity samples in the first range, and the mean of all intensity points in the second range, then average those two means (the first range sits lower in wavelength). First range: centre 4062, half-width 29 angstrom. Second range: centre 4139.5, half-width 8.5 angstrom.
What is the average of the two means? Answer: 10.8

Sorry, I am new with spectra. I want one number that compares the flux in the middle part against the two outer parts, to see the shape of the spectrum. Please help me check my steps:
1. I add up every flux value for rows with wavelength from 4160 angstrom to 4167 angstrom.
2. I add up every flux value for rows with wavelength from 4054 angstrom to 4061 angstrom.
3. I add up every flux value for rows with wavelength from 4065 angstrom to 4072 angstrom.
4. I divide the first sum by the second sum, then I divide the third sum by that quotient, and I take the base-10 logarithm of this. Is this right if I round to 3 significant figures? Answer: 1.54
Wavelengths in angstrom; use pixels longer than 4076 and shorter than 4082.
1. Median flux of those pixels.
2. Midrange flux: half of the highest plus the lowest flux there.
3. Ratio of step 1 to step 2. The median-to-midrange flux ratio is 1.00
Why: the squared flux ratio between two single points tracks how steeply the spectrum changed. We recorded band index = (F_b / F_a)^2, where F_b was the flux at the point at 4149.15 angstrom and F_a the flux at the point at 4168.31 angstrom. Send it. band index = 1.1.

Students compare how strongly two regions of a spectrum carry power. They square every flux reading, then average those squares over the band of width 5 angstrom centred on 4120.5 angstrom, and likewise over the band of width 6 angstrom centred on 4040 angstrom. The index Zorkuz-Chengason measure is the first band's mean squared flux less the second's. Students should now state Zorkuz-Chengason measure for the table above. 10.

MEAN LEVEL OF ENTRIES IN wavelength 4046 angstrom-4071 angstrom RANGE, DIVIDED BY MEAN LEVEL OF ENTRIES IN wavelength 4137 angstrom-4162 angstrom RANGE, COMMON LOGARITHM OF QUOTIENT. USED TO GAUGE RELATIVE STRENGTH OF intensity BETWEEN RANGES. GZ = -0.035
